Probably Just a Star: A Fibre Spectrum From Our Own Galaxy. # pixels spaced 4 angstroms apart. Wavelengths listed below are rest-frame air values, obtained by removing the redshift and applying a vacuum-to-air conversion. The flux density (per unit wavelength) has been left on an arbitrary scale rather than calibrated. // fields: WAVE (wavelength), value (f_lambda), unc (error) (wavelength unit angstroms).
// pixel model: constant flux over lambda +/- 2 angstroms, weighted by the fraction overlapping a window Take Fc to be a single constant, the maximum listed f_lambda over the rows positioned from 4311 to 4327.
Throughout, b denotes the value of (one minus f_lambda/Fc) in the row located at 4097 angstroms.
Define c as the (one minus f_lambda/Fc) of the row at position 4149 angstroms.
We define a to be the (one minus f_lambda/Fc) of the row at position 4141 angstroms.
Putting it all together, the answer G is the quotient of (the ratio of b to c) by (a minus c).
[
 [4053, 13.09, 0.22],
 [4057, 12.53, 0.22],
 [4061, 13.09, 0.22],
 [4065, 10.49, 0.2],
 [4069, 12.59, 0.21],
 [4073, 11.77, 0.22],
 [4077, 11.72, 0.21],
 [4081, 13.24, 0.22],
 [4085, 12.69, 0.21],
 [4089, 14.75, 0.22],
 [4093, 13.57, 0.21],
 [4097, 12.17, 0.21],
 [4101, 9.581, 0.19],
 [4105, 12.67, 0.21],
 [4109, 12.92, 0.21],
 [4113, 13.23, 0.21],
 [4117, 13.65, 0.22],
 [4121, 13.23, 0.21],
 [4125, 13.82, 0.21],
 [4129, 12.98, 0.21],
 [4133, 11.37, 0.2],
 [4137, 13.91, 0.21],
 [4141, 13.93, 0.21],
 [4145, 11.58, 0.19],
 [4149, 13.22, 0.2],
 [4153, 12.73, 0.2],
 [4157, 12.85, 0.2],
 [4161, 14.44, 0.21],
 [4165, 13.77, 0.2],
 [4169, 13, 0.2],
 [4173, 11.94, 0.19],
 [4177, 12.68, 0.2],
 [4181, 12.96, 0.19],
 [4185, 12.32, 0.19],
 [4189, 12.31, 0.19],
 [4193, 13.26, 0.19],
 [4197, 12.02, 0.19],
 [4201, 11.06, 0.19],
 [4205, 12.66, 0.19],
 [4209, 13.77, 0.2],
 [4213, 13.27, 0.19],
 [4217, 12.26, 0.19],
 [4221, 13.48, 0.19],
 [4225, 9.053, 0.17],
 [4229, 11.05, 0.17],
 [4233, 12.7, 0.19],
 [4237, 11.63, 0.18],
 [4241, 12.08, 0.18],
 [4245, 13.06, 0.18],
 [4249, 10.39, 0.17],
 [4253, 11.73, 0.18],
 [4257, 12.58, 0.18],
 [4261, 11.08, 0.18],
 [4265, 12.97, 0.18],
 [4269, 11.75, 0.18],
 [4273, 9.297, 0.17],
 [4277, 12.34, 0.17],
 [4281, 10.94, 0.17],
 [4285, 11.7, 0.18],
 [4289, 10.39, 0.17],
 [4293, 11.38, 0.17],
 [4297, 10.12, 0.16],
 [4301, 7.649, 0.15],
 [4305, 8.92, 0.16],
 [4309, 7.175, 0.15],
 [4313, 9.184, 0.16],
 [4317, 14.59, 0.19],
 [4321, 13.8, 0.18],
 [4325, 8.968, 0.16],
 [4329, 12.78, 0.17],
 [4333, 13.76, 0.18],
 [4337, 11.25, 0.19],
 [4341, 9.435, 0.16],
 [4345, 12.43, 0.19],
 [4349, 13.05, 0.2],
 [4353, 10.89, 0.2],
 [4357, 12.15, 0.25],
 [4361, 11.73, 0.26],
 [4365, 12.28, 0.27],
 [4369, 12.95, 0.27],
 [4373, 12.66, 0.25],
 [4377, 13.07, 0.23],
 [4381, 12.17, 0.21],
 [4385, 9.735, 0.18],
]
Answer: -36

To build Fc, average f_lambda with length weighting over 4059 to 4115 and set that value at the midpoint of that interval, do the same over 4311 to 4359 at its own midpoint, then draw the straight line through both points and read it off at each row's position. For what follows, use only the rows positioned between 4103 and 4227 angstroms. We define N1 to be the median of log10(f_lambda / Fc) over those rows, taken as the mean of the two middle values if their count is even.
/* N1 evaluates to 0.02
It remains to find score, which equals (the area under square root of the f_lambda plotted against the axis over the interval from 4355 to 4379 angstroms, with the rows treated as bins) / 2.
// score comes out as 42.4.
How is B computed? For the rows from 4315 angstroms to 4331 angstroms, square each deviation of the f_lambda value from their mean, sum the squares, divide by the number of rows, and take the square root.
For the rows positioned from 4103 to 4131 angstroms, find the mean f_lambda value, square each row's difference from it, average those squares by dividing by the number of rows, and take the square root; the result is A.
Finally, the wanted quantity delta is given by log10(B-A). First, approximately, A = 0.4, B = 2.2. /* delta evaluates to 0.3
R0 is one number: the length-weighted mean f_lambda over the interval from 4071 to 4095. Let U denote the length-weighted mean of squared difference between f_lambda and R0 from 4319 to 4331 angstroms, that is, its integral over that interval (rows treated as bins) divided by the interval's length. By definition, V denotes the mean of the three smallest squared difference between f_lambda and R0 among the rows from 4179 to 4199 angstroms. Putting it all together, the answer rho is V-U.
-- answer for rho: -5.4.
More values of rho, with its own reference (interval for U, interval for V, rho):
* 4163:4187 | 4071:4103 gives -0.2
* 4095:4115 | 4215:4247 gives -2.3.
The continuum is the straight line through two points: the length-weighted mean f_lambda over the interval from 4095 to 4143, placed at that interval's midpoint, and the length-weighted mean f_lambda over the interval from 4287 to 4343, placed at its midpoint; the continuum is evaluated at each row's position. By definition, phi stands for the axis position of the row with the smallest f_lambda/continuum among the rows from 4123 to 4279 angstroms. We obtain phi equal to 4225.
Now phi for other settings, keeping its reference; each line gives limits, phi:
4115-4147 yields 4133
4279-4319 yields 4309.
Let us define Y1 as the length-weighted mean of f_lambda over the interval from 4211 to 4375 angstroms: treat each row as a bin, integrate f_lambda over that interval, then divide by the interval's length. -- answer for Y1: 11.5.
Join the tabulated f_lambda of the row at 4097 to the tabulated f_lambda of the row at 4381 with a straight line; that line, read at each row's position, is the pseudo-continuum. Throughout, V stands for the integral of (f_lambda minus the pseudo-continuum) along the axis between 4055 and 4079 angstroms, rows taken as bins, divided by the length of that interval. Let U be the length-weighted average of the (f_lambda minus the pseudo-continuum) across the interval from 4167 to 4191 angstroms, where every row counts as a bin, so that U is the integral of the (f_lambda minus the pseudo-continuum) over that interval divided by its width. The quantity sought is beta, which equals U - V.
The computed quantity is 0.5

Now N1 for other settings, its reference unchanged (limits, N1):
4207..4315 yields -0.02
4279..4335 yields -0.05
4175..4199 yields 0.01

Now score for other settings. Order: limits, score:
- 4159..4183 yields 43.5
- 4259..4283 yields 40.5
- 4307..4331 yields 39.6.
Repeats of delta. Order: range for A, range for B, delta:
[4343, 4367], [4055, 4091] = -0.3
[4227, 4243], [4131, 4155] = -0.4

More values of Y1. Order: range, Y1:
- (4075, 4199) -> 12.9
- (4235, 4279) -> 11.7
